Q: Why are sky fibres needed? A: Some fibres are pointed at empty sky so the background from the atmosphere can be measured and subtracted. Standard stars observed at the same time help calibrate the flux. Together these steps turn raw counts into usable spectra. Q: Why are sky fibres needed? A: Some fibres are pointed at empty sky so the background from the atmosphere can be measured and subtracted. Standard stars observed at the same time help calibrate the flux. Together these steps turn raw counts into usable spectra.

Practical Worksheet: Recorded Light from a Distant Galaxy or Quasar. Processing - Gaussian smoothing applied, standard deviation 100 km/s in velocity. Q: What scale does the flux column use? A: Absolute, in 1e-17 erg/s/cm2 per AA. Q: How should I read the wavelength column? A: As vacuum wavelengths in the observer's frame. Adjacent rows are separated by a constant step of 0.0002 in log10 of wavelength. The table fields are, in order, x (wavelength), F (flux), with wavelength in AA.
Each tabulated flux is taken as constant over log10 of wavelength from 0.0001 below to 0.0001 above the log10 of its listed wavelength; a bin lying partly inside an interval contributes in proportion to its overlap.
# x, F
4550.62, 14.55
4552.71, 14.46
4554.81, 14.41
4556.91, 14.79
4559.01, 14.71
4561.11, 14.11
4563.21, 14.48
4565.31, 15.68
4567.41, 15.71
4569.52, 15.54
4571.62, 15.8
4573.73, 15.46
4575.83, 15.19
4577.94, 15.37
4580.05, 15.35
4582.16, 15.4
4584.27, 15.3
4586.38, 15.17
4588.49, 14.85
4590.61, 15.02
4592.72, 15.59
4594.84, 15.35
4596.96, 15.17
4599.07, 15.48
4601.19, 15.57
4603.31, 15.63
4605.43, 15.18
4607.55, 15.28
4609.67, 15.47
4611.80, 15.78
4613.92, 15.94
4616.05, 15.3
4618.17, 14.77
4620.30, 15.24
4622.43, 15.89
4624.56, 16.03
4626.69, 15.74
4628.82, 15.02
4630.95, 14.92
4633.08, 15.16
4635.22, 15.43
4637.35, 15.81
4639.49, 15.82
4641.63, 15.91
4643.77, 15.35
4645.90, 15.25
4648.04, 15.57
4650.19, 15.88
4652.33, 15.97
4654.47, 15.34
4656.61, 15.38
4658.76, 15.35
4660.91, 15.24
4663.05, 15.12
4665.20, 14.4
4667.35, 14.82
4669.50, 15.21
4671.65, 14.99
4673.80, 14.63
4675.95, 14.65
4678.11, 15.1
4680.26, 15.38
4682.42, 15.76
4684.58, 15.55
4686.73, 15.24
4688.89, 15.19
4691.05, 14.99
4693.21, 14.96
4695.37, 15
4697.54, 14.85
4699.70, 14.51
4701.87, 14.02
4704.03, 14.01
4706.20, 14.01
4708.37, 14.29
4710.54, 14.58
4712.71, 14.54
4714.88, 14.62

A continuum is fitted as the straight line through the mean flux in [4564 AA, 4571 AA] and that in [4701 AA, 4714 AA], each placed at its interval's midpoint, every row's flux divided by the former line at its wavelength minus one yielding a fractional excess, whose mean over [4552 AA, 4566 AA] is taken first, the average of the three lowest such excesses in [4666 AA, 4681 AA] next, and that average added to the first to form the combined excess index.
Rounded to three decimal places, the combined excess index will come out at -0.060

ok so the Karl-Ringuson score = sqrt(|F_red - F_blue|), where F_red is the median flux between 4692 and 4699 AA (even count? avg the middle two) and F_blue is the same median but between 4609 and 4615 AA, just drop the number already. 0.91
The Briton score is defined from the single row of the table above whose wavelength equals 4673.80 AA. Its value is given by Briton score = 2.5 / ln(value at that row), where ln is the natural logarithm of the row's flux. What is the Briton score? 0.932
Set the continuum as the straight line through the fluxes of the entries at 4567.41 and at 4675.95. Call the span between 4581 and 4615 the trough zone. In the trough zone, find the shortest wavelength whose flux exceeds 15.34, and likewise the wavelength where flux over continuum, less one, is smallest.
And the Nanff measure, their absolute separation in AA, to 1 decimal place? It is 6.3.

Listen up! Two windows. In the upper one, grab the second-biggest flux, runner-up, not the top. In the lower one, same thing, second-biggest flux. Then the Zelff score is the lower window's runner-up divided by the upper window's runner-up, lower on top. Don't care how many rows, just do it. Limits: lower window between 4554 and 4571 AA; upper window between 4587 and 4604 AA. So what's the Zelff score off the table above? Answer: 1.01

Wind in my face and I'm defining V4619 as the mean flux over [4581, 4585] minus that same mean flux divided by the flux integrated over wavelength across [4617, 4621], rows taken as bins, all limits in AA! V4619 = 15.1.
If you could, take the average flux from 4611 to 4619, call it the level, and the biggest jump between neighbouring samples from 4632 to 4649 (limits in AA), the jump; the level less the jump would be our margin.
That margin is 14.9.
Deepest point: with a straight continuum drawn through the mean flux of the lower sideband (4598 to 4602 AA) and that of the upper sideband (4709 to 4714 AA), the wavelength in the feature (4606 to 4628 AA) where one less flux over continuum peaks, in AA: 4618.17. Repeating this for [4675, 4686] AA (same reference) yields 4675.95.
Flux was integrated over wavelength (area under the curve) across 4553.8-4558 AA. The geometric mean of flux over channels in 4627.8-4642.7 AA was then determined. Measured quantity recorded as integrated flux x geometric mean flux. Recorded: 946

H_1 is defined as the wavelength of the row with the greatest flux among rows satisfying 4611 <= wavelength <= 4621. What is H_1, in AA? 4613.92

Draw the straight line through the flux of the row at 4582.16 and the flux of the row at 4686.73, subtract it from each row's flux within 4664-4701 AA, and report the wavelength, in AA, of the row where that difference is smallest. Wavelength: 4665.20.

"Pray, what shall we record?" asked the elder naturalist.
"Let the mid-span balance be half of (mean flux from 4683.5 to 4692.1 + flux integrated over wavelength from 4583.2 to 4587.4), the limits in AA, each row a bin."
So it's 40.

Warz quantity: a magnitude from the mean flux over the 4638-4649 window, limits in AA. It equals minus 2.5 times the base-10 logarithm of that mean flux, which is -2.98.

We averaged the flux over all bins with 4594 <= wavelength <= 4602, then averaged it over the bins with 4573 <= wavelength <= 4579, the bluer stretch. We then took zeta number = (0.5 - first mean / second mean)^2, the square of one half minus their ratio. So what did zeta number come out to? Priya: 0.253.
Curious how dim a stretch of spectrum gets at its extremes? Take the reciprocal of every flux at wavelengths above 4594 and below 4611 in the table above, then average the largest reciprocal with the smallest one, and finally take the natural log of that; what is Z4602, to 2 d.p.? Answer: -2.73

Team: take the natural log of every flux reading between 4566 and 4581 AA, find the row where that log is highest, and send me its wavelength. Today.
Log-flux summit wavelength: 4571.62 AA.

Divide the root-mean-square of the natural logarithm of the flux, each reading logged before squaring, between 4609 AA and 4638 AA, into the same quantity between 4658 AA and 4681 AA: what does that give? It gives 0.989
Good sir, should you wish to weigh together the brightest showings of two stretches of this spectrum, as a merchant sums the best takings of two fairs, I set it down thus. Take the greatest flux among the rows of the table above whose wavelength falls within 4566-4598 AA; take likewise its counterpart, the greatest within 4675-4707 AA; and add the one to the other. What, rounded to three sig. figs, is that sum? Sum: 31.6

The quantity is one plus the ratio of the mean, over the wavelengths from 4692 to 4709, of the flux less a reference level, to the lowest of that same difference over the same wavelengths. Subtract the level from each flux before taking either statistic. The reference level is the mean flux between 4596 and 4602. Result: 1.68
